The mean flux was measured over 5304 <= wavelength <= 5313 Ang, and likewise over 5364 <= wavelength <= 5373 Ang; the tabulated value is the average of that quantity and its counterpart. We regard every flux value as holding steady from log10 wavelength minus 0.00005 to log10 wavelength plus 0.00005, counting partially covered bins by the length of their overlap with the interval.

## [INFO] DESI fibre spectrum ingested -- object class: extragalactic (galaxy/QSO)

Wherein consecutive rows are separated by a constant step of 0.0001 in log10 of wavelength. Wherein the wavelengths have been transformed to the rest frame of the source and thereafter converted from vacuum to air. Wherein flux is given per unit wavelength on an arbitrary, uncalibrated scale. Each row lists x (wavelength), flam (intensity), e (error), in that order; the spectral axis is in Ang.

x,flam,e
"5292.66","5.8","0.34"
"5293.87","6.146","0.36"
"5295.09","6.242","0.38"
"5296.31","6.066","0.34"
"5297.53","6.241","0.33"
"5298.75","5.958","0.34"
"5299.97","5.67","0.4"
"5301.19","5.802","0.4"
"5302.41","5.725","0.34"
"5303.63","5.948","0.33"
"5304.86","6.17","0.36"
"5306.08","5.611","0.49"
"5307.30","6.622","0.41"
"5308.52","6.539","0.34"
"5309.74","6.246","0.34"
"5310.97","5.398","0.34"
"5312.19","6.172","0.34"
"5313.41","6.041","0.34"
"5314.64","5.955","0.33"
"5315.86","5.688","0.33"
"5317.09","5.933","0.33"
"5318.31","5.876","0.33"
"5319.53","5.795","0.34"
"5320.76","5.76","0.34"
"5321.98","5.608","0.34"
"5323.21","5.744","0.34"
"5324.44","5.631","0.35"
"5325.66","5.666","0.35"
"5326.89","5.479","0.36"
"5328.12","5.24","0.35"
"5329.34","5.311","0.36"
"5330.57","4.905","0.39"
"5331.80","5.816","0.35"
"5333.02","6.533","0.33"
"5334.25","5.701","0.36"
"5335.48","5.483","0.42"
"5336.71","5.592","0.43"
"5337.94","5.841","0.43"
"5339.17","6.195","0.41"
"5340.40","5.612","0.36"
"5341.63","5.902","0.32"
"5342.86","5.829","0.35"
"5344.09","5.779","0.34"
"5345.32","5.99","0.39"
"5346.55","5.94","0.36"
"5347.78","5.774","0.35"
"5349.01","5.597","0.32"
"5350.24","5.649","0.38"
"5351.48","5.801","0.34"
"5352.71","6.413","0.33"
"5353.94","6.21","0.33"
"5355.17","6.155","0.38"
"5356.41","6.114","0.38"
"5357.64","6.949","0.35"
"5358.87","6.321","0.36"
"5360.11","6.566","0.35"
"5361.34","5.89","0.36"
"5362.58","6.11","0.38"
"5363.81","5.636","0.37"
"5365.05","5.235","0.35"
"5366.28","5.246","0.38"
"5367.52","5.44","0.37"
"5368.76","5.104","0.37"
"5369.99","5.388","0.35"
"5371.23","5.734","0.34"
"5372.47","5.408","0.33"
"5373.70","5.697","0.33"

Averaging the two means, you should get 5.74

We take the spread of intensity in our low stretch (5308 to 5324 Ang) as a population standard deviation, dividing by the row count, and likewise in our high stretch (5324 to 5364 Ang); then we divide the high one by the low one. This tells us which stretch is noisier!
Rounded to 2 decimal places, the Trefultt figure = 1.42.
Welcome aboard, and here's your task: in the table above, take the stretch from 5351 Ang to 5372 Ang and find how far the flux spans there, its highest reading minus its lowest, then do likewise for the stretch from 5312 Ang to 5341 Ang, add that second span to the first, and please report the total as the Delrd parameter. 3.5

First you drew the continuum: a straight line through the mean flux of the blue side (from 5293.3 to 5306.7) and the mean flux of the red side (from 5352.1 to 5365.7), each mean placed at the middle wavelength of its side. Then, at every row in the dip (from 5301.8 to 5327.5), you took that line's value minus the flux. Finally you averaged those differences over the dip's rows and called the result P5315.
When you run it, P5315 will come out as 0.1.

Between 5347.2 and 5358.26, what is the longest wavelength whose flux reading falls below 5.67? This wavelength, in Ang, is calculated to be 5350.24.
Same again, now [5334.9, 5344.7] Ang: 5340.40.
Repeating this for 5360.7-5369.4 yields 5368.76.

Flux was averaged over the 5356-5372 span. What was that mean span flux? 5.8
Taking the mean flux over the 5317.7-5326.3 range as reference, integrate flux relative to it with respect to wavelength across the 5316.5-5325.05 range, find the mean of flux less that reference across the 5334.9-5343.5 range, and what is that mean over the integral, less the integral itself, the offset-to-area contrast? -8.6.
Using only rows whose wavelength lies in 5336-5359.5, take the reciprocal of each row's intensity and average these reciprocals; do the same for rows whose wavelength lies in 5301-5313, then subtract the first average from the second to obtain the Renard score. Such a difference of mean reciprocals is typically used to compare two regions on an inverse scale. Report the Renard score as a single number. -0.001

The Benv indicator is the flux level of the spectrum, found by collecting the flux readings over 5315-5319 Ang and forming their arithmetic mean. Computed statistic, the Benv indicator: 5.8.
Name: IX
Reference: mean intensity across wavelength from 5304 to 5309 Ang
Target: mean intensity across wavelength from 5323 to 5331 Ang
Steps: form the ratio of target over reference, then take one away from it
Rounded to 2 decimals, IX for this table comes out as -0.13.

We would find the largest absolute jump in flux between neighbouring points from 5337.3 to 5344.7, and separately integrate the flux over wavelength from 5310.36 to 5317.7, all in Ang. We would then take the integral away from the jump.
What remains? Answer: -42.5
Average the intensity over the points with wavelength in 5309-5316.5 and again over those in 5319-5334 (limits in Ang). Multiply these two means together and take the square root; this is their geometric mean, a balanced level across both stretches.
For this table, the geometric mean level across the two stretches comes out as 5.77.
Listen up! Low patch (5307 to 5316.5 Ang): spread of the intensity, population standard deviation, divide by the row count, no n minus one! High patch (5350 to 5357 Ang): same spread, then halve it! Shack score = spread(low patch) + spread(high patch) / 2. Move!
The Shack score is 0.51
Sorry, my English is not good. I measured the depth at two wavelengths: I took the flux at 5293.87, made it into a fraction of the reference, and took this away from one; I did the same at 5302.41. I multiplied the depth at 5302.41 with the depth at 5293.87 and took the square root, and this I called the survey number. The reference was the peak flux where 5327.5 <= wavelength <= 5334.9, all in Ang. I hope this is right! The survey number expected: 0.086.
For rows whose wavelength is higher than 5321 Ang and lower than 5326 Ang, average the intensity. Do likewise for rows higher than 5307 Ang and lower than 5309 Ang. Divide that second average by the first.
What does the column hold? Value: 1.16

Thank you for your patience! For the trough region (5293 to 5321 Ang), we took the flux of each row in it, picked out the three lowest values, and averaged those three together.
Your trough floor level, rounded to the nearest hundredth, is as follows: 5.56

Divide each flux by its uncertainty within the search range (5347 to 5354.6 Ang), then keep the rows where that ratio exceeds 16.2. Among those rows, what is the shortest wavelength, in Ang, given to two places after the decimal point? 5347.78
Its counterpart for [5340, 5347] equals 5341.63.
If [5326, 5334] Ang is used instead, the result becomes 5331.80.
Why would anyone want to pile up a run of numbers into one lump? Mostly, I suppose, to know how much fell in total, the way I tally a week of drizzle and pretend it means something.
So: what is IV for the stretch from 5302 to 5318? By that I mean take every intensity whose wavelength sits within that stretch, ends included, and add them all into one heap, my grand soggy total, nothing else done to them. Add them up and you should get 78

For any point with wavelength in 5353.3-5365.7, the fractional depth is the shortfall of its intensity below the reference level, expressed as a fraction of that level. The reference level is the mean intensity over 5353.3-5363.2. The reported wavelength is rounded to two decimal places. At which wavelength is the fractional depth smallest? 5357.64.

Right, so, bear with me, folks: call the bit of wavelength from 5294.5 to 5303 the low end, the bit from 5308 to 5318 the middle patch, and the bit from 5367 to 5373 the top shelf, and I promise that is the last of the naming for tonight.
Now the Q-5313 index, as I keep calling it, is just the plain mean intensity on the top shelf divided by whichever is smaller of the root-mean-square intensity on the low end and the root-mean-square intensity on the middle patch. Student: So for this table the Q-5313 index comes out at 0.91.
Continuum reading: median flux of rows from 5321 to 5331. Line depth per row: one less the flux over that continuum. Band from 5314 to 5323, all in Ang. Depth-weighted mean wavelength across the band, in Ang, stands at 5317.6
